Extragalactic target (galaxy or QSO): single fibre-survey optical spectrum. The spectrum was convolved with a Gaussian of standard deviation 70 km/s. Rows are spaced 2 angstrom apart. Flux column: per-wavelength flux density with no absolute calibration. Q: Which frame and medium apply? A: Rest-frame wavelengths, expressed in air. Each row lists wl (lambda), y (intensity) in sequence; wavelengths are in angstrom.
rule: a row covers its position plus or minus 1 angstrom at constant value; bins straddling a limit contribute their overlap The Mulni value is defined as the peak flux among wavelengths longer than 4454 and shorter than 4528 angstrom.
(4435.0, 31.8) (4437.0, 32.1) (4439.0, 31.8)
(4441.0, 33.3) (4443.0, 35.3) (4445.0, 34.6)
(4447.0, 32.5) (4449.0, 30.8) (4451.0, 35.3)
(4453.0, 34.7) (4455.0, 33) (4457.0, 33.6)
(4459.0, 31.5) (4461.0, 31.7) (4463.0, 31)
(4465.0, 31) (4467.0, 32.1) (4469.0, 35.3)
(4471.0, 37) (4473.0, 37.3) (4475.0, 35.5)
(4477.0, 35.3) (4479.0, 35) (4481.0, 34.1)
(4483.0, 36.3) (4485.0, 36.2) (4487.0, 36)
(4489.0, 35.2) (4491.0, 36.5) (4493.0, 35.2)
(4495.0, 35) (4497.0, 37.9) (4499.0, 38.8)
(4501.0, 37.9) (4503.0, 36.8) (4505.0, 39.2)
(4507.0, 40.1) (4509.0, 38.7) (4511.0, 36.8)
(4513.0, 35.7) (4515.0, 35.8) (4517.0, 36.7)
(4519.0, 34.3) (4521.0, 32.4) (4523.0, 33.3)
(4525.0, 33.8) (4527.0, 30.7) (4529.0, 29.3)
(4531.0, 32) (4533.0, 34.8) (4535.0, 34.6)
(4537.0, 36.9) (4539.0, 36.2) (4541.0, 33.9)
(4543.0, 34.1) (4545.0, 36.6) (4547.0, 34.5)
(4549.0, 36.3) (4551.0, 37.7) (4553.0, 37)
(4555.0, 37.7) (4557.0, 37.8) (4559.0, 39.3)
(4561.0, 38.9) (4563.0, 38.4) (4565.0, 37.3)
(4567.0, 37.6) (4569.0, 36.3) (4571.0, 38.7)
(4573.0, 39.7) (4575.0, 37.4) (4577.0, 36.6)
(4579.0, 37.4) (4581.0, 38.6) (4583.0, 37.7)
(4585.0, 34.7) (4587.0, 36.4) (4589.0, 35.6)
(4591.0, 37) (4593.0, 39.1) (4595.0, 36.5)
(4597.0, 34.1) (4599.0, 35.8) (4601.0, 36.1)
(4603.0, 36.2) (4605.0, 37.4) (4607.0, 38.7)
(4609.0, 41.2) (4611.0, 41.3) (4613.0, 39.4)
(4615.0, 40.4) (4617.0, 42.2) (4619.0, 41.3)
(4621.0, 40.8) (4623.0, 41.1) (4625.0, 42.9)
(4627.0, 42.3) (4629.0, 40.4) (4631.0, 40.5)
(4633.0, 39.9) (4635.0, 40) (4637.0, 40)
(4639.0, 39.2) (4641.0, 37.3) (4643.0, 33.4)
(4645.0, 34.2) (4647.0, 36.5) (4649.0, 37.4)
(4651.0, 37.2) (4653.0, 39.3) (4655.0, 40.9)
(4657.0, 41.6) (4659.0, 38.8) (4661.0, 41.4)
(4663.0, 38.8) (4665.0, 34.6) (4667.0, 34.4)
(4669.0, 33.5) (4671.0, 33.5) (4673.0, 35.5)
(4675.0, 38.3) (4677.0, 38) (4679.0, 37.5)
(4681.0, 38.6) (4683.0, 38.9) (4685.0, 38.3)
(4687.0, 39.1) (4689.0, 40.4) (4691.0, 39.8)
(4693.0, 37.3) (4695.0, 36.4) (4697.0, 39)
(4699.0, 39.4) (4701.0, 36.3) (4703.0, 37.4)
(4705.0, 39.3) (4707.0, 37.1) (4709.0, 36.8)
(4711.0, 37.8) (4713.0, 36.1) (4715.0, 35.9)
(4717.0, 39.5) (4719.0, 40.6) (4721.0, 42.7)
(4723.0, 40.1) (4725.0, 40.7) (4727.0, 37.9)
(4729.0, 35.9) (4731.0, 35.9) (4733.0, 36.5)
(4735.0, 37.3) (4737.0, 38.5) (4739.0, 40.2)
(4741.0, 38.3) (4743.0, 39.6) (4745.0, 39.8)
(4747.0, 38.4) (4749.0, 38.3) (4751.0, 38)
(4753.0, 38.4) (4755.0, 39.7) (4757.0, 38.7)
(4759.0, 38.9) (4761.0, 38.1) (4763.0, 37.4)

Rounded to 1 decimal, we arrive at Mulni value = 40.1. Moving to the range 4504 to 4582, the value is 40.1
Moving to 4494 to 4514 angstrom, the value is 40.1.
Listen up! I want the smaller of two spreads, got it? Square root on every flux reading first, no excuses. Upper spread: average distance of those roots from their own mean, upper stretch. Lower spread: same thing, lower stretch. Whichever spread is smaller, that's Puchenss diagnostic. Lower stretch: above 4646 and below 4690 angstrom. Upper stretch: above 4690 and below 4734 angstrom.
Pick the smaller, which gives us 0.13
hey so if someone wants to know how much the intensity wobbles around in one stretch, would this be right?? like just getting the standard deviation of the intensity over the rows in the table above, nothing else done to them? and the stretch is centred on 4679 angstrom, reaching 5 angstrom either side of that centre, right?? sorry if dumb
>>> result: 0.5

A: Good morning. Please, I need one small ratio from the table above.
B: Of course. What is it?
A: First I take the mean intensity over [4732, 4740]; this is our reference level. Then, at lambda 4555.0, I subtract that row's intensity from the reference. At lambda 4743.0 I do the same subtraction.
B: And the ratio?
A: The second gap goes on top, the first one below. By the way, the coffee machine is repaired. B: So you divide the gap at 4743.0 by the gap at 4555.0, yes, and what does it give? -3.5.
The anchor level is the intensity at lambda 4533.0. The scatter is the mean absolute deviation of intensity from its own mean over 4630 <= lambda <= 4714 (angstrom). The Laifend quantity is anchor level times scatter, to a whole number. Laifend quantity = 61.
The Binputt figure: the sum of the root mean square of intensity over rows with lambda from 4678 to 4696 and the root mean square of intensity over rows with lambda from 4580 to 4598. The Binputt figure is 75.2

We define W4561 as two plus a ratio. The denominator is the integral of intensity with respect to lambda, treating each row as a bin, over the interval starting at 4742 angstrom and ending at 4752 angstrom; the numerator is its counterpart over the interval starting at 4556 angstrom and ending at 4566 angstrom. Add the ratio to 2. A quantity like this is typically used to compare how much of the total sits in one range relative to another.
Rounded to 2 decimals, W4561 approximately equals 2.99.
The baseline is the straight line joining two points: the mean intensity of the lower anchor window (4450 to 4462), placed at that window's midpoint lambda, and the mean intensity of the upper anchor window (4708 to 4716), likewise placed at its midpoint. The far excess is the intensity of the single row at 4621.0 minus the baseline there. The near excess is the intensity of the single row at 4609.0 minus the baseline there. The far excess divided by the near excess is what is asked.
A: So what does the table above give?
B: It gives 0.9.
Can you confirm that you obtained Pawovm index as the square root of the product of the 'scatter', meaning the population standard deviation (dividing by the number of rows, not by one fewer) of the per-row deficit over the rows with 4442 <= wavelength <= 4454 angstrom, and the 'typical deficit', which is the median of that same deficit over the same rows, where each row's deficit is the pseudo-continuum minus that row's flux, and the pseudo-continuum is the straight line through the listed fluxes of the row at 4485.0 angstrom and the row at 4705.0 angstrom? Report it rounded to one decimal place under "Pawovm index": 1.3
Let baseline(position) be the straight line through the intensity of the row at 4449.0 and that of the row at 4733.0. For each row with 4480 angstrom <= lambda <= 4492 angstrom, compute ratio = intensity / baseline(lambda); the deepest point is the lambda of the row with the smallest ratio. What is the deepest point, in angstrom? 4481.0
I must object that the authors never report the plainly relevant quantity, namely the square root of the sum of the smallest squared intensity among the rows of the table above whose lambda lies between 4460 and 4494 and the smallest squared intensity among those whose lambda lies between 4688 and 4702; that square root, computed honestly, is 48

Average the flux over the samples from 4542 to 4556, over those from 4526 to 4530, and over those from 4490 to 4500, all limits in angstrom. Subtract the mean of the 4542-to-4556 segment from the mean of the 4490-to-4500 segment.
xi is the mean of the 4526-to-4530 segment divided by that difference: 73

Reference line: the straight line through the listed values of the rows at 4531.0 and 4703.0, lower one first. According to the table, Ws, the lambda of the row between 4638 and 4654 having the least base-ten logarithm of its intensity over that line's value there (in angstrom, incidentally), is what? 4643.0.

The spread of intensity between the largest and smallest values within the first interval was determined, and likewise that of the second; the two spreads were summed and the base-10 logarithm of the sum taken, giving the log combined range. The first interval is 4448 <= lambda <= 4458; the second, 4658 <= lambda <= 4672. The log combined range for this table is 1.09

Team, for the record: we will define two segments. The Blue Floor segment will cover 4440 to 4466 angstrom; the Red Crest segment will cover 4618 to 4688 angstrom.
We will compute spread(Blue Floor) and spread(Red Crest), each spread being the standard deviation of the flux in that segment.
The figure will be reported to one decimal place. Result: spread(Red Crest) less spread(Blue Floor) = 1.0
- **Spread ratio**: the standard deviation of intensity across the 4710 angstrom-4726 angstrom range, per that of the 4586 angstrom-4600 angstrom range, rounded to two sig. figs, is 1.6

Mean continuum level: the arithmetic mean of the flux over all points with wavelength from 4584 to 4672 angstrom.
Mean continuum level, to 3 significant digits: 38.3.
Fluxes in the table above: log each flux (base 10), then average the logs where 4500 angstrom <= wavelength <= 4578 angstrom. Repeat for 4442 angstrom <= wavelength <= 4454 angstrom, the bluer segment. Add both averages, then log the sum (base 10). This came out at 0.490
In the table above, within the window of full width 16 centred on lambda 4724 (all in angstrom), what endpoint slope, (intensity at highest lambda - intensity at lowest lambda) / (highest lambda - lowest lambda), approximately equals -0.26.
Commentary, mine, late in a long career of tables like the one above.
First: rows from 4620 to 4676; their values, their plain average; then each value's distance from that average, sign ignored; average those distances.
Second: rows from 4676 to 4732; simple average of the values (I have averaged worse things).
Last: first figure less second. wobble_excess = -35.9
